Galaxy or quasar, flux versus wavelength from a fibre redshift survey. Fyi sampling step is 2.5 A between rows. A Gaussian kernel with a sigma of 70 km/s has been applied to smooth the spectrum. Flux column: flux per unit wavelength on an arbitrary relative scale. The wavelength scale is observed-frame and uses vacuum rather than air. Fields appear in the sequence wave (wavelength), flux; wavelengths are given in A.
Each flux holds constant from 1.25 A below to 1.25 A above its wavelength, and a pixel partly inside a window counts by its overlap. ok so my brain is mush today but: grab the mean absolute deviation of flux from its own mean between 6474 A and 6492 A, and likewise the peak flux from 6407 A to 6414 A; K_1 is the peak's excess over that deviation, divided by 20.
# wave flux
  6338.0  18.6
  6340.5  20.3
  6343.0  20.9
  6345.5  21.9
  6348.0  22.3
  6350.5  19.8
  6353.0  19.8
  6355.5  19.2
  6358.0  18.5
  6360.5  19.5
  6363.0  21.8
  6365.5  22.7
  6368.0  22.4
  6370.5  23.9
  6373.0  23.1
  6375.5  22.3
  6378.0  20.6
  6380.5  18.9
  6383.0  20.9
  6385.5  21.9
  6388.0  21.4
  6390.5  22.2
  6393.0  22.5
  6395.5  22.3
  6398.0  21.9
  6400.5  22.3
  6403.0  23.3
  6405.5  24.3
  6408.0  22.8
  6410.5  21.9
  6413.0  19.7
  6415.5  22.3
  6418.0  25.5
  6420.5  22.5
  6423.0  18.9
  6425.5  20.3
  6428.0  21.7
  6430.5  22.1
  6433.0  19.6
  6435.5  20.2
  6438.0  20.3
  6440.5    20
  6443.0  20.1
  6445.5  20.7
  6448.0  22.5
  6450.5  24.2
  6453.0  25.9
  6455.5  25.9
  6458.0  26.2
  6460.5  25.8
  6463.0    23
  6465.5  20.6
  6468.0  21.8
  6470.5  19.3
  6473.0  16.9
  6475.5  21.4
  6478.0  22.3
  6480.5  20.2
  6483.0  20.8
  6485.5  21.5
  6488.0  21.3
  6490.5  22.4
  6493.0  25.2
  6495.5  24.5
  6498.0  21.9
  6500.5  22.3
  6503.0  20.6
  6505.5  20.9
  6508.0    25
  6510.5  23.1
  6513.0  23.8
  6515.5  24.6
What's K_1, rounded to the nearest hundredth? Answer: 1.11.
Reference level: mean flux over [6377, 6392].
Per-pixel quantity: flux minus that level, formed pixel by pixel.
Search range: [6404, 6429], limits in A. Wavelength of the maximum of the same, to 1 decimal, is 6418.0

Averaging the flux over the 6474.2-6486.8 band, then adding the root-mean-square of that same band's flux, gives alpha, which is 42.5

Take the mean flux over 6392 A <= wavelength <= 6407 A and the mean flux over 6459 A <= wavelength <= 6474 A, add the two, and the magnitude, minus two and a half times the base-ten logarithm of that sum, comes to -4.11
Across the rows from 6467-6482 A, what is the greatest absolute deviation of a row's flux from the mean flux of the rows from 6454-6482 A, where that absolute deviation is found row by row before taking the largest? 5.2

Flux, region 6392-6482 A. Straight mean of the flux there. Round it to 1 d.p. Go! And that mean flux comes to 22.0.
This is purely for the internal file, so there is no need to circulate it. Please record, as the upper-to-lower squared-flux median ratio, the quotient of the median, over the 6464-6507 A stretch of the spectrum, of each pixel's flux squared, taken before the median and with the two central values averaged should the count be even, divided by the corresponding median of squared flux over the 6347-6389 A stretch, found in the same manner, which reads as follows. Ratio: 1.00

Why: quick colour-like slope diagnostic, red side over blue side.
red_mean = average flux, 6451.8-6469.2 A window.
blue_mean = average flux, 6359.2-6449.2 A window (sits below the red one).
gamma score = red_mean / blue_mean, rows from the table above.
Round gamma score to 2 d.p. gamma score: 1.12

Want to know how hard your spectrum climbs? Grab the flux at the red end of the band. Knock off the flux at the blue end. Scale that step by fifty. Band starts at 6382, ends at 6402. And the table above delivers 70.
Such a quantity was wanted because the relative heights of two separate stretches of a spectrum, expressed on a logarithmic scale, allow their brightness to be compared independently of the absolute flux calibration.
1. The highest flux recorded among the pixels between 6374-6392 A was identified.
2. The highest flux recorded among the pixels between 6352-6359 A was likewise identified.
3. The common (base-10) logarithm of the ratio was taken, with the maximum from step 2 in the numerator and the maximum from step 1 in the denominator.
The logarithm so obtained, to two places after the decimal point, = -0.05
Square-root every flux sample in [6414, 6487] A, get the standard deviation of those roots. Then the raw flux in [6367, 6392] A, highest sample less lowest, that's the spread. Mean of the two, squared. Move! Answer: 6.9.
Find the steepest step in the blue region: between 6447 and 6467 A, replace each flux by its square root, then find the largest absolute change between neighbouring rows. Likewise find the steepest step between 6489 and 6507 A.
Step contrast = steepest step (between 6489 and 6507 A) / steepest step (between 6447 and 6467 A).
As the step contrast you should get 1.01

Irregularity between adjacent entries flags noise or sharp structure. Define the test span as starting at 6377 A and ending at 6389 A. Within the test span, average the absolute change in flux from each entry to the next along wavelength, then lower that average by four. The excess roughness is -2.70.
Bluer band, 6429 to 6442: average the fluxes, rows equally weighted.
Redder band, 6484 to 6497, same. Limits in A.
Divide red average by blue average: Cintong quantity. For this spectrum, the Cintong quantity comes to 1.12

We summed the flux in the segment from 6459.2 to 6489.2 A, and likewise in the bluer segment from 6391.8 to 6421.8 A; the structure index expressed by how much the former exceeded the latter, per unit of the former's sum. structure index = -0.064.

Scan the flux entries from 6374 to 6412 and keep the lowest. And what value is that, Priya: 18.9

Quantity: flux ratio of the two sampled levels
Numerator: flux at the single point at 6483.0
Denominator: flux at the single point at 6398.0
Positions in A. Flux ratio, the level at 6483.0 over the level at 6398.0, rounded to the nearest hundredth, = 0.95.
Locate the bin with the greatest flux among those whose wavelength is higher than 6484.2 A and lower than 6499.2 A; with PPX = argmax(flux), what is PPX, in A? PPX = 6493.0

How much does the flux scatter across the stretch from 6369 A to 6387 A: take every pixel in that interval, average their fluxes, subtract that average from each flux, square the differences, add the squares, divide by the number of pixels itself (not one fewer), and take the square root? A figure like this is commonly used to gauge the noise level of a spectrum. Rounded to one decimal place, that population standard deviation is 1.6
